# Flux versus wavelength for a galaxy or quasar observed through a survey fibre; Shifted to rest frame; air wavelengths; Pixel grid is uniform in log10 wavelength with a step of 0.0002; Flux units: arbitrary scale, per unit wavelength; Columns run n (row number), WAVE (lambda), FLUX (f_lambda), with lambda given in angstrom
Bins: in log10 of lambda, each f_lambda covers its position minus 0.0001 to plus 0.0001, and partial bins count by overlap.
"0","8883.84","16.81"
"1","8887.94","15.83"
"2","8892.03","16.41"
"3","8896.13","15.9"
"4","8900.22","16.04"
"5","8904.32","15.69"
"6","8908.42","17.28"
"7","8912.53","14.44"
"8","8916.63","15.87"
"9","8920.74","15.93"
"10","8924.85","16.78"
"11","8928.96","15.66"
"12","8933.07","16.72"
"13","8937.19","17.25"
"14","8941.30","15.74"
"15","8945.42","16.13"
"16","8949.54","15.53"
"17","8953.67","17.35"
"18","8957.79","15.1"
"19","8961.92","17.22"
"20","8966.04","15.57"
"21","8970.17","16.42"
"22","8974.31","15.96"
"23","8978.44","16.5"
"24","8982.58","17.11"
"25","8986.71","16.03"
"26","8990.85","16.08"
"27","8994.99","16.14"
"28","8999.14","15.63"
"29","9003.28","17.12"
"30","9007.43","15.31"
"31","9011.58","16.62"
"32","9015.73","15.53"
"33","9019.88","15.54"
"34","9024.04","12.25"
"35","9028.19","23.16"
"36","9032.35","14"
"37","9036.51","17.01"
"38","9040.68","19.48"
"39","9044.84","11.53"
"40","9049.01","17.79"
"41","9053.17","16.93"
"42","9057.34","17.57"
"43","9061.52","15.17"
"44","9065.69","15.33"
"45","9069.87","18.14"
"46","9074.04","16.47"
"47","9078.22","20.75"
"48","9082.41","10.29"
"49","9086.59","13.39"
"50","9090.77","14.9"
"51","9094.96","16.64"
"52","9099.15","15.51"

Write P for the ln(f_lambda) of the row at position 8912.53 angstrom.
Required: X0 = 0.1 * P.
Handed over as 0.267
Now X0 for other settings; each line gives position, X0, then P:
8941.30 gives 0.276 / 2.76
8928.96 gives 0.275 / 2.75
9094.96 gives 0.281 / 2.81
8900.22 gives 0.278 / 2.78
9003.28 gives 0.284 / 2.84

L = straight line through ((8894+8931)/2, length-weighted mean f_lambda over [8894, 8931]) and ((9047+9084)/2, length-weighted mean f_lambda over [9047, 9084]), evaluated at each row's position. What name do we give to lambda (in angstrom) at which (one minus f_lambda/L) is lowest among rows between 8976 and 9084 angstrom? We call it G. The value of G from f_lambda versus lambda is 9028.19 angstrom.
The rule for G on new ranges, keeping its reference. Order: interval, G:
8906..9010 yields 8908.42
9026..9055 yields 9028.19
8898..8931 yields 8908.42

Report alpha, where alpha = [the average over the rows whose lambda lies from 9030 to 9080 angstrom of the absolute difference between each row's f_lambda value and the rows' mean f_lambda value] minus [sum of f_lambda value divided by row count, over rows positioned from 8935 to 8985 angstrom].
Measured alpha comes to -14.5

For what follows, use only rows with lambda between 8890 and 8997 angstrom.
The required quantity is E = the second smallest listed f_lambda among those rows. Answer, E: 15.1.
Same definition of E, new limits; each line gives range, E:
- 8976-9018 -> 15.53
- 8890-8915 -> 15.69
